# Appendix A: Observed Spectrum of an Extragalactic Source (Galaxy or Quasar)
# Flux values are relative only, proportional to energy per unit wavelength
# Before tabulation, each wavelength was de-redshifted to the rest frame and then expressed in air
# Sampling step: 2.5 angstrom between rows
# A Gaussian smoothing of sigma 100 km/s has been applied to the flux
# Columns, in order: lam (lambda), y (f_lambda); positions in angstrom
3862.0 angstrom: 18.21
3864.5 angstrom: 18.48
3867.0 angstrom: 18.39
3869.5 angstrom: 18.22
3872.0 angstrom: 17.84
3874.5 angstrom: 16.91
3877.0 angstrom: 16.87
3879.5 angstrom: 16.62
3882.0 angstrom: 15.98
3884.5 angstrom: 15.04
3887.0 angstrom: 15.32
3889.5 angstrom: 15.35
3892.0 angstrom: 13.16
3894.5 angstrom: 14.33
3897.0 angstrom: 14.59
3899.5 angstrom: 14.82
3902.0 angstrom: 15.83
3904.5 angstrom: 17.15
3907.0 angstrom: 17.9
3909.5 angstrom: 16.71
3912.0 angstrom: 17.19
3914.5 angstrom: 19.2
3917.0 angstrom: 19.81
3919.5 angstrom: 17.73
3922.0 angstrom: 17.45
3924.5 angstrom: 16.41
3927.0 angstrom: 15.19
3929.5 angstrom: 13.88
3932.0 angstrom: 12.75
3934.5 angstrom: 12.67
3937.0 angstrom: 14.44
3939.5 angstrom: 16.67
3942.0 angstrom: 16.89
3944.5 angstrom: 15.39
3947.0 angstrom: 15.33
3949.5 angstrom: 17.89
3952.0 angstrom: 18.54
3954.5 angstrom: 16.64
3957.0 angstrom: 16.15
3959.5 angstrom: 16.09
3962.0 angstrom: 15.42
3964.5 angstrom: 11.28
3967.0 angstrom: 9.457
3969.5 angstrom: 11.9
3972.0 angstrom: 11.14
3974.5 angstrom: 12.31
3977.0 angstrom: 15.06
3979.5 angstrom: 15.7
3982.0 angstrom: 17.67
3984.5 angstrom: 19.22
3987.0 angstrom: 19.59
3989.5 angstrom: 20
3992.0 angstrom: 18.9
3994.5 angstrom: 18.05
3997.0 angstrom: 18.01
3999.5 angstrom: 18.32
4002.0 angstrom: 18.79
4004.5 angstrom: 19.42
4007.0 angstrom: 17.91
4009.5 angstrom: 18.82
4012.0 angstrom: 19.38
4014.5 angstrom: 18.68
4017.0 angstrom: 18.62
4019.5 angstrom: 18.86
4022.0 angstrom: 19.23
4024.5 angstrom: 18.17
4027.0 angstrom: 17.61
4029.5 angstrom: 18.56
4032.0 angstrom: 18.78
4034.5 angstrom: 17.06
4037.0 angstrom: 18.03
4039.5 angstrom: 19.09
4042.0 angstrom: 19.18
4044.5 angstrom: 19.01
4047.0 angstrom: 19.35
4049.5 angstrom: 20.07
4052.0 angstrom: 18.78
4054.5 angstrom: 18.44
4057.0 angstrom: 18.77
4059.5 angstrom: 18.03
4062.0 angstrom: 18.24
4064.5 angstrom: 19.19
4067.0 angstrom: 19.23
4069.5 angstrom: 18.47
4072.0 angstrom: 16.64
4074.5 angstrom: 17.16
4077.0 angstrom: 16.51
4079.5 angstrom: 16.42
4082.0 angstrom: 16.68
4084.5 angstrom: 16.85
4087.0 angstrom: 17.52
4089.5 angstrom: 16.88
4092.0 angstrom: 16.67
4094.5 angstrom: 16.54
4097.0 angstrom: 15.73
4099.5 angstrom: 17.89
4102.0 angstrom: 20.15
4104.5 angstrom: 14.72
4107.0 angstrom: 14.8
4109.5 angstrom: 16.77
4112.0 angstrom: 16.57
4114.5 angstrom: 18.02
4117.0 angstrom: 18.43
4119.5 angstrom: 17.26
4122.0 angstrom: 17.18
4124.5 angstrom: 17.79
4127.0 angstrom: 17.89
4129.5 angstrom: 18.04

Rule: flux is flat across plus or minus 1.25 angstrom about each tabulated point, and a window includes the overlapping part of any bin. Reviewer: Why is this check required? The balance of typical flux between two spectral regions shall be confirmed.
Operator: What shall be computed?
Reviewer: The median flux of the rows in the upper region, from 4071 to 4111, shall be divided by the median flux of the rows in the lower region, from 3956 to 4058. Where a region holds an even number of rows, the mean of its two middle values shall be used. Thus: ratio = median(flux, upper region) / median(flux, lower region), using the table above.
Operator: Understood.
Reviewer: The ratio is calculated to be 0.90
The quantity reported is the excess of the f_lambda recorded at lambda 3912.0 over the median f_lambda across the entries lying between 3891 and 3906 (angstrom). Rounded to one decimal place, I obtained 2.5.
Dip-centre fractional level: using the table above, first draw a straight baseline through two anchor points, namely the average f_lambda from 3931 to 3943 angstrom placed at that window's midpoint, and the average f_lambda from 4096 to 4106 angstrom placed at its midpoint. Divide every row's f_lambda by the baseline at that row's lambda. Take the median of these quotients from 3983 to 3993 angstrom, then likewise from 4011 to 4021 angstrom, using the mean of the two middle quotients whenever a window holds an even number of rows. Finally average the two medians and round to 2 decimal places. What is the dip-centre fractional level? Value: 1.22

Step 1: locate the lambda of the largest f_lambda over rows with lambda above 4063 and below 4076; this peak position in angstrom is 4067.0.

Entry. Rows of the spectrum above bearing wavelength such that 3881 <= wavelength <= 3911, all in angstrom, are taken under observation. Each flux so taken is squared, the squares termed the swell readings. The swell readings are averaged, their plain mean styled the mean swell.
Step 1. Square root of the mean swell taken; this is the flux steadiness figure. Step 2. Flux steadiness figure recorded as 15.6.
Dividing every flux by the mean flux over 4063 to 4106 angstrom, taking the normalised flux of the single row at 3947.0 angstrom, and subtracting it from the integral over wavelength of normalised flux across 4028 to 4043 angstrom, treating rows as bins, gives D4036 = 15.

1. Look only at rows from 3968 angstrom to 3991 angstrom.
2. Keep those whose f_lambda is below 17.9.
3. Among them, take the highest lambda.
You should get 3982.0 angstrom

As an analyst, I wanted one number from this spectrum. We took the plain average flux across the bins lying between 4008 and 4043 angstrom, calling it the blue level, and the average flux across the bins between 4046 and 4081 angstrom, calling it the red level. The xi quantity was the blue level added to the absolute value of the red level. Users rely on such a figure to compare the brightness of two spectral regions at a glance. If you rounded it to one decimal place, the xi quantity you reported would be 36.8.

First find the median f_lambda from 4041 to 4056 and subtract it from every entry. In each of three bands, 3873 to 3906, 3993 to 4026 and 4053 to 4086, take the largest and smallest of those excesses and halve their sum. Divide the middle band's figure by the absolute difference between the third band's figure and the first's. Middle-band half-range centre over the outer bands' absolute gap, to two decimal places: -0.16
